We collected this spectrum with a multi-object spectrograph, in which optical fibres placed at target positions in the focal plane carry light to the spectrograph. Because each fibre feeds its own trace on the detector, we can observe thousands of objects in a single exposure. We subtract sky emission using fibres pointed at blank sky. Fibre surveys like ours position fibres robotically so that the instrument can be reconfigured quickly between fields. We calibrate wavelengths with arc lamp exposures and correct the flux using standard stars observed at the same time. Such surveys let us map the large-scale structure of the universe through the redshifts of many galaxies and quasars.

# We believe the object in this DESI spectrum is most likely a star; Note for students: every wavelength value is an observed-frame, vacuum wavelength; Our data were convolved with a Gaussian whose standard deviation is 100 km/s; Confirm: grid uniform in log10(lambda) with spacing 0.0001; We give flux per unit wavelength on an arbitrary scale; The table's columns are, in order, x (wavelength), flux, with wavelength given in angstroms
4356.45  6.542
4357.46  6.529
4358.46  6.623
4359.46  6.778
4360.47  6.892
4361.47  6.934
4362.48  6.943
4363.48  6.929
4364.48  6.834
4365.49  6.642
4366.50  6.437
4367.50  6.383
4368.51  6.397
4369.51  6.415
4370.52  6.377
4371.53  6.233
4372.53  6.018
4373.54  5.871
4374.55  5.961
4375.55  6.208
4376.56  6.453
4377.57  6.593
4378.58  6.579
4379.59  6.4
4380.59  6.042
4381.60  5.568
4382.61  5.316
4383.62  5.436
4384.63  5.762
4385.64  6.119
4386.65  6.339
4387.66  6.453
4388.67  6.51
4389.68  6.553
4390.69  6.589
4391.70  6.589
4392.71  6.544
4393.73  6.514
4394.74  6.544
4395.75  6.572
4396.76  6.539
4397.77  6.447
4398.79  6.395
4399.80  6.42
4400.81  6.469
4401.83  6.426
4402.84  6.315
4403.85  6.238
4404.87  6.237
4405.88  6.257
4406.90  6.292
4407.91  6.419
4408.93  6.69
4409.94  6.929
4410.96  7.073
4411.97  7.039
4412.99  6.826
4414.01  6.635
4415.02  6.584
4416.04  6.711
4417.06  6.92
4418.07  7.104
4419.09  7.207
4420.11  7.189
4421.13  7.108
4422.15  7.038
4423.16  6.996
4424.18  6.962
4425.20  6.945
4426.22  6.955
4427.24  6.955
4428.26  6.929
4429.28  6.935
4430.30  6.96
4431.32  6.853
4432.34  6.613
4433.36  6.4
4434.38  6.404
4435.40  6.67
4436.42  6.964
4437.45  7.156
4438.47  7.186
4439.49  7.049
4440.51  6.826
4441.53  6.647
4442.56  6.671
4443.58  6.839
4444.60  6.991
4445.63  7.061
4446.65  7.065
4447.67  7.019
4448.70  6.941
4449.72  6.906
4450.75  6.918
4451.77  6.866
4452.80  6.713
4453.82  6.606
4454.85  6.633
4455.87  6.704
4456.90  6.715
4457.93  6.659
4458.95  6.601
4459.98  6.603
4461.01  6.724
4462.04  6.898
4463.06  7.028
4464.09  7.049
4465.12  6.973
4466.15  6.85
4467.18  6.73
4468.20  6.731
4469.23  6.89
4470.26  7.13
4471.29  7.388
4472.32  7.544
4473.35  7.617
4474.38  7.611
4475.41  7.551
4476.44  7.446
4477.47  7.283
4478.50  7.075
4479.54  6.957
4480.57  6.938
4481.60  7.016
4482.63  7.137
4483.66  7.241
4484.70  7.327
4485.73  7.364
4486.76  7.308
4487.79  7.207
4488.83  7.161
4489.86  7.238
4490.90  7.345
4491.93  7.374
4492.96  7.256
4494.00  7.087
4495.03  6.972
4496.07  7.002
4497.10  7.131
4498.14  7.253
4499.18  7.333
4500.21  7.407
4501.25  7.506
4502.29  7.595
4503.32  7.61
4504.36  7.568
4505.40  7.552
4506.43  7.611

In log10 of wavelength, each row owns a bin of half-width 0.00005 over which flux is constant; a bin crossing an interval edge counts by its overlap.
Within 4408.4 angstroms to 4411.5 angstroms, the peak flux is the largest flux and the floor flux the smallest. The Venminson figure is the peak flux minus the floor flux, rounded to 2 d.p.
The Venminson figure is 0.38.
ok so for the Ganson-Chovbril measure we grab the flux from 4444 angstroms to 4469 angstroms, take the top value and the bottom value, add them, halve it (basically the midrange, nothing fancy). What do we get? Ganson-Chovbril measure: 6.83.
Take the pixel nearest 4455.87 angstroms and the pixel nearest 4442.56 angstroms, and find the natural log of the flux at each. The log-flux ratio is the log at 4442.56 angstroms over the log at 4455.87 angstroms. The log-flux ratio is 0.997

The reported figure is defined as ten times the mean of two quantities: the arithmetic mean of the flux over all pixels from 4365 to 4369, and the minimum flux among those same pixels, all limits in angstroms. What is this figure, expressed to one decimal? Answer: 64.2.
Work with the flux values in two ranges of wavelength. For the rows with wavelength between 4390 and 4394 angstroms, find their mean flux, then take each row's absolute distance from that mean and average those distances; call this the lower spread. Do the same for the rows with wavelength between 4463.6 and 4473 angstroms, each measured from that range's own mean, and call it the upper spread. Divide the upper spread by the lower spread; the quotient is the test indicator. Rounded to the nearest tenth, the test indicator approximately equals 7.3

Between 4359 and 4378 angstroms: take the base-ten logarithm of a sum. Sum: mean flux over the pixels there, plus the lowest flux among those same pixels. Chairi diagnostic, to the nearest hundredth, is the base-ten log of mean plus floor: 1.09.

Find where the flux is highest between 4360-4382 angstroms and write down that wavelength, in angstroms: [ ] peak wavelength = 4362.48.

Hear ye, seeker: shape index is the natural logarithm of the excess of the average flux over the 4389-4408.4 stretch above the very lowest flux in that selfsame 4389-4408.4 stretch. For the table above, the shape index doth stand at -1.6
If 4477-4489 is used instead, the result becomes -1.5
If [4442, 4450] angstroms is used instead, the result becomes -1.3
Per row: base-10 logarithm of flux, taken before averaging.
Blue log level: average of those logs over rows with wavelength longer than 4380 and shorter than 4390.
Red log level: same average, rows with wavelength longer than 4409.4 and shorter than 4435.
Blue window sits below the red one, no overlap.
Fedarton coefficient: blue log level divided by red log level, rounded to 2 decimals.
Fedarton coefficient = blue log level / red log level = 0.93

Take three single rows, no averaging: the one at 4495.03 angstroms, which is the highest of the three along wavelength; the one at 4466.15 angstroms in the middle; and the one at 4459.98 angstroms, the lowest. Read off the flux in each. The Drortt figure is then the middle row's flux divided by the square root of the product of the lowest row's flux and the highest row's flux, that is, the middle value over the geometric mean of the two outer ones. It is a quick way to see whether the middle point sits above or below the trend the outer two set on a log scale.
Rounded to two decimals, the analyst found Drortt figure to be 1.01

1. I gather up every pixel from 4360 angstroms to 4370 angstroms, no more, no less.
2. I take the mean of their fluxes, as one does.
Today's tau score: 6.7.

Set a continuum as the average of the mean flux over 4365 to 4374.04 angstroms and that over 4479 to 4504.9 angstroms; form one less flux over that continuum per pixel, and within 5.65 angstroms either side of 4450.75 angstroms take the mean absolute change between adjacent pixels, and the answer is 0.009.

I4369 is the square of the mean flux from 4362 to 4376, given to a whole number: 41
